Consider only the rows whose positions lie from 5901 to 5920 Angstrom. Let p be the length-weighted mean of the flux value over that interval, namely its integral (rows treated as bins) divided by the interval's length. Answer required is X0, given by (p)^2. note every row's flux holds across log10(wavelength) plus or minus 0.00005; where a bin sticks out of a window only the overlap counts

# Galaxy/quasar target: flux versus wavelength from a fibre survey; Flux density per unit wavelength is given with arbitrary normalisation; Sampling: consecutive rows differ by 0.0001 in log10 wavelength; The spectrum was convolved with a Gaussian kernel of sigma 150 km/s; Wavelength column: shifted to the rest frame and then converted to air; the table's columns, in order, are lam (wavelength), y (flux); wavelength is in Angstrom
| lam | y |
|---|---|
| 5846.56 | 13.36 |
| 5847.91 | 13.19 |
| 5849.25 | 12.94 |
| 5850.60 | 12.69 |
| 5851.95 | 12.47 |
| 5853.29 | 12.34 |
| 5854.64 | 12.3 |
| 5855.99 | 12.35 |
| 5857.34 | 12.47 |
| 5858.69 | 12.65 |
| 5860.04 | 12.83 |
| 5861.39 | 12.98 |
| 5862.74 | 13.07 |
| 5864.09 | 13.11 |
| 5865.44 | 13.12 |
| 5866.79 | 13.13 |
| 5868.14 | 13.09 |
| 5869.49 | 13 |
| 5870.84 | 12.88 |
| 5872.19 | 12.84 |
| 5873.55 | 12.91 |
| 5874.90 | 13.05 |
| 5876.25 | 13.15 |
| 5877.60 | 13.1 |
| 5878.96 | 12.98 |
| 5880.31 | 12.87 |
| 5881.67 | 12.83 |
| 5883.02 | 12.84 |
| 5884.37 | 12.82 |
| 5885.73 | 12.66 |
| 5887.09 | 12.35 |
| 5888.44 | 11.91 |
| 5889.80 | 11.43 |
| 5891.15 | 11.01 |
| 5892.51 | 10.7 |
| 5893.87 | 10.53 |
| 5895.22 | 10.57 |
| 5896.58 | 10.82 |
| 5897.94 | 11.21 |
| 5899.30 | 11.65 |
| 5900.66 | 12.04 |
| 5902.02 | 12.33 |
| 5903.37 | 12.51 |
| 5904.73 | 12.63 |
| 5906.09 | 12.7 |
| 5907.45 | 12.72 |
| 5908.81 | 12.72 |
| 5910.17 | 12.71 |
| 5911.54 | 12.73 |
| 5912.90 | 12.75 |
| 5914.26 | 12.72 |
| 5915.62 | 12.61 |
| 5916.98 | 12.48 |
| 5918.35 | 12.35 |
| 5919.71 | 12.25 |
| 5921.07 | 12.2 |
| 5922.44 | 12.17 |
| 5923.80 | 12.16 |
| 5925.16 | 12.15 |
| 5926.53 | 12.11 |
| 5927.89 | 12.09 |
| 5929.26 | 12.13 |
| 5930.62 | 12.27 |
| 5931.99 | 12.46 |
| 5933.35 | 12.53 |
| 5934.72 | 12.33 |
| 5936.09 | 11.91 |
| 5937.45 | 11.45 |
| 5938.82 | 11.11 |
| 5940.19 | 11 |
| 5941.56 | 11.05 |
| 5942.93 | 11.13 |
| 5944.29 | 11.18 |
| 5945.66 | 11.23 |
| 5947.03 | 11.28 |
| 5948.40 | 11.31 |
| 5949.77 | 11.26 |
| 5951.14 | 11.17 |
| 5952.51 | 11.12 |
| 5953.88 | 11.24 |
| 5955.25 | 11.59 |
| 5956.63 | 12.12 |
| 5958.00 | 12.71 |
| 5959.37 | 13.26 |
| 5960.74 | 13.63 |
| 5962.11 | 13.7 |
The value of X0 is 158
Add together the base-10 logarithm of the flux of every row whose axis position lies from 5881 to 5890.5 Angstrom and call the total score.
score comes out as 7.7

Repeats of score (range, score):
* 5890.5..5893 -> 2.1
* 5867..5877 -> 7.8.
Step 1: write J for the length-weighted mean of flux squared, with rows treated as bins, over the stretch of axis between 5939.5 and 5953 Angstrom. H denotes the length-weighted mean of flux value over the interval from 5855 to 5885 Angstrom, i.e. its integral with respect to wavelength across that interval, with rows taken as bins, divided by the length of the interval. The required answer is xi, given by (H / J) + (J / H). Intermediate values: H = 12.9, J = 125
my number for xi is 9.8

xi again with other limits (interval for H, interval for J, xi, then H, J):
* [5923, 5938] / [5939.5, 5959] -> 10.8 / 12.2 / 131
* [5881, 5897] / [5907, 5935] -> 13.2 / 11.7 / 154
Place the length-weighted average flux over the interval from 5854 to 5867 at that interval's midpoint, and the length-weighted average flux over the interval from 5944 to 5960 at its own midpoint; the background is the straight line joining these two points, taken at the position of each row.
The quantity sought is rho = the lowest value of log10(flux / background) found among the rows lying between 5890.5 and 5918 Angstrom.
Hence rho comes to -0.070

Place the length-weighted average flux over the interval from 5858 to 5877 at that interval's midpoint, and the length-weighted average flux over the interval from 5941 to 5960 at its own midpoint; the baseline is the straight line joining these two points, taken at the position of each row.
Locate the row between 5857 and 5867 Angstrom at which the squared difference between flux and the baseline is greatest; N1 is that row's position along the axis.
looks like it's 5857.34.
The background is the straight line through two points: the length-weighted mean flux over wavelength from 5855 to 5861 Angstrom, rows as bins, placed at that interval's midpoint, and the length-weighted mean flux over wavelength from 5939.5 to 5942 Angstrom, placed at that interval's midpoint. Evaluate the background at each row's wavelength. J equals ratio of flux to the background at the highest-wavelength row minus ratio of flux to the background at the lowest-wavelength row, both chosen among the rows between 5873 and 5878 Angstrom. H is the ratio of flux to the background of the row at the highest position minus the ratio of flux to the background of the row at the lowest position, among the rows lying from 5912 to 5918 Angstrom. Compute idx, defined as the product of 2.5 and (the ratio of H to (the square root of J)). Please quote -0.3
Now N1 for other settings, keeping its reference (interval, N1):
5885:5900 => 5893.87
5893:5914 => 5893.87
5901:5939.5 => 5933.35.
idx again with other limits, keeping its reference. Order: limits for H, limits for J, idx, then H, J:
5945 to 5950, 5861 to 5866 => 0.2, 0.010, 0.018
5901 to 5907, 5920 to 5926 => 1.8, 0.039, 0.003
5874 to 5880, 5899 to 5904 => 0.0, 0.001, 0.080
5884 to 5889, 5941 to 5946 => -1.1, -0.069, 0.024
